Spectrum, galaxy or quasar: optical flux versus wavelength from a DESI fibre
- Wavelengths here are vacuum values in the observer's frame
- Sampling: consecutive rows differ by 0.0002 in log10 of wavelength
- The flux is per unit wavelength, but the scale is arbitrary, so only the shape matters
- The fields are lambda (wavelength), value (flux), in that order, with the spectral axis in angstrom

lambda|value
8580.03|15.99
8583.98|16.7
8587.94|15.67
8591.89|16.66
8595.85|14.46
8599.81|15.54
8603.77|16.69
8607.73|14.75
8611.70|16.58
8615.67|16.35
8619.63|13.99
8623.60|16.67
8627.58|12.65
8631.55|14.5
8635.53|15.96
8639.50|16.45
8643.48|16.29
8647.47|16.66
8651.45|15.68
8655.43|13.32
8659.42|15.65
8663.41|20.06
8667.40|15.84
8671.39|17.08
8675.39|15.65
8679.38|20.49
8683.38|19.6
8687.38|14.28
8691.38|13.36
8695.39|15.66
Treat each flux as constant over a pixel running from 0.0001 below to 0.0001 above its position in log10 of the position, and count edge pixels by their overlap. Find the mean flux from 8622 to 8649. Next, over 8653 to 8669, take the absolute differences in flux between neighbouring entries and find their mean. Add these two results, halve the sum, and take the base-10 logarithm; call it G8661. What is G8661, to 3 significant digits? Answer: 0.983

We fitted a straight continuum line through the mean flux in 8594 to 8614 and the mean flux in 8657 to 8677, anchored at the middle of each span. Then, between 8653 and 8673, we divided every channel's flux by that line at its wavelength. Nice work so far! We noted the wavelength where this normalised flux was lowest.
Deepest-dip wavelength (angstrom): 8655.43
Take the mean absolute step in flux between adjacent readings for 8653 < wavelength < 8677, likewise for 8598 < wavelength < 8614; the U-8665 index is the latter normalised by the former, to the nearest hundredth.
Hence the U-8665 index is 0.60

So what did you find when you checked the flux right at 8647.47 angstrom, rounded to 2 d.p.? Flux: 16.66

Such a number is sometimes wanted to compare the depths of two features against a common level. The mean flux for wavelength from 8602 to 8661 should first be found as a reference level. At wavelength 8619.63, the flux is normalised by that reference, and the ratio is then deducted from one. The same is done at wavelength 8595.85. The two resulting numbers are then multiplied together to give 0.0063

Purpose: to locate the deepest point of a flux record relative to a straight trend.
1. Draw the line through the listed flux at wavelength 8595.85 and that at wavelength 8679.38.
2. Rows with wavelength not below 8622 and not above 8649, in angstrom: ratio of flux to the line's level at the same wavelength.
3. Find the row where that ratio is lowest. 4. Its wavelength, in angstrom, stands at 8627.58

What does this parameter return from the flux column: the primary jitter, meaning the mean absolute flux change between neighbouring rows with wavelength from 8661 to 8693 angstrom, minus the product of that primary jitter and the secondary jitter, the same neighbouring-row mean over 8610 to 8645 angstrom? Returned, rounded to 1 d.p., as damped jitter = -1.8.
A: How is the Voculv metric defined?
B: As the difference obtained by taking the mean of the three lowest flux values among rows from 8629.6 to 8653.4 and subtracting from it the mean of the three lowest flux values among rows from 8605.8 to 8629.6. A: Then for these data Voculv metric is 1.6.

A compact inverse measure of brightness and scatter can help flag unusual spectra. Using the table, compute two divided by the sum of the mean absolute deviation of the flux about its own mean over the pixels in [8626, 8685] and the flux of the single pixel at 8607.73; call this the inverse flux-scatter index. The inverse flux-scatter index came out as 0.122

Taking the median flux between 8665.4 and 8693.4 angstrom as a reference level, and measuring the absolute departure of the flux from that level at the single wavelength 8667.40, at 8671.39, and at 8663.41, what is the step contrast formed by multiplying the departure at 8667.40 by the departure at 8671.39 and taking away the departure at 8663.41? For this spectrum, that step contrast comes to -4.2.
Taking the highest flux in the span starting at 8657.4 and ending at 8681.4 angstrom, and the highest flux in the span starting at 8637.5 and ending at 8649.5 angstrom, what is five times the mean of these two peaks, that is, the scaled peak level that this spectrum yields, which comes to 93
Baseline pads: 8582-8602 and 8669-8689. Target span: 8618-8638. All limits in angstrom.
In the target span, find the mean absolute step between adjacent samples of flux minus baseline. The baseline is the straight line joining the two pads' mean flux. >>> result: 2.5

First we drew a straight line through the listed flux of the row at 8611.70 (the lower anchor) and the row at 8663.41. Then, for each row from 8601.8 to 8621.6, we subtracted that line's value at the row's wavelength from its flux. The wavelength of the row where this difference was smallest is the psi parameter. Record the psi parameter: 8619.63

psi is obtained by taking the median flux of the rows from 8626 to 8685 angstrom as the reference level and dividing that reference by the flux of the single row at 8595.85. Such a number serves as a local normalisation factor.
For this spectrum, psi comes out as 1.10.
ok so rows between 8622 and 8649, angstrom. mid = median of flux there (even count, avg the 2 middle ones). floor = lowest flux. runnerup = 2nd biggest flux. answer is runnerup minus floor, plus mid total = 20.3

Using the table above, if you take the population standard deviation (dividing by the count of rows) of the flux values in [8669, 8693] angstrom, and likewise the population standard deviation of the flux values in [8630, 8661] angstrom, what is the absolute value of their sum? 3.7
